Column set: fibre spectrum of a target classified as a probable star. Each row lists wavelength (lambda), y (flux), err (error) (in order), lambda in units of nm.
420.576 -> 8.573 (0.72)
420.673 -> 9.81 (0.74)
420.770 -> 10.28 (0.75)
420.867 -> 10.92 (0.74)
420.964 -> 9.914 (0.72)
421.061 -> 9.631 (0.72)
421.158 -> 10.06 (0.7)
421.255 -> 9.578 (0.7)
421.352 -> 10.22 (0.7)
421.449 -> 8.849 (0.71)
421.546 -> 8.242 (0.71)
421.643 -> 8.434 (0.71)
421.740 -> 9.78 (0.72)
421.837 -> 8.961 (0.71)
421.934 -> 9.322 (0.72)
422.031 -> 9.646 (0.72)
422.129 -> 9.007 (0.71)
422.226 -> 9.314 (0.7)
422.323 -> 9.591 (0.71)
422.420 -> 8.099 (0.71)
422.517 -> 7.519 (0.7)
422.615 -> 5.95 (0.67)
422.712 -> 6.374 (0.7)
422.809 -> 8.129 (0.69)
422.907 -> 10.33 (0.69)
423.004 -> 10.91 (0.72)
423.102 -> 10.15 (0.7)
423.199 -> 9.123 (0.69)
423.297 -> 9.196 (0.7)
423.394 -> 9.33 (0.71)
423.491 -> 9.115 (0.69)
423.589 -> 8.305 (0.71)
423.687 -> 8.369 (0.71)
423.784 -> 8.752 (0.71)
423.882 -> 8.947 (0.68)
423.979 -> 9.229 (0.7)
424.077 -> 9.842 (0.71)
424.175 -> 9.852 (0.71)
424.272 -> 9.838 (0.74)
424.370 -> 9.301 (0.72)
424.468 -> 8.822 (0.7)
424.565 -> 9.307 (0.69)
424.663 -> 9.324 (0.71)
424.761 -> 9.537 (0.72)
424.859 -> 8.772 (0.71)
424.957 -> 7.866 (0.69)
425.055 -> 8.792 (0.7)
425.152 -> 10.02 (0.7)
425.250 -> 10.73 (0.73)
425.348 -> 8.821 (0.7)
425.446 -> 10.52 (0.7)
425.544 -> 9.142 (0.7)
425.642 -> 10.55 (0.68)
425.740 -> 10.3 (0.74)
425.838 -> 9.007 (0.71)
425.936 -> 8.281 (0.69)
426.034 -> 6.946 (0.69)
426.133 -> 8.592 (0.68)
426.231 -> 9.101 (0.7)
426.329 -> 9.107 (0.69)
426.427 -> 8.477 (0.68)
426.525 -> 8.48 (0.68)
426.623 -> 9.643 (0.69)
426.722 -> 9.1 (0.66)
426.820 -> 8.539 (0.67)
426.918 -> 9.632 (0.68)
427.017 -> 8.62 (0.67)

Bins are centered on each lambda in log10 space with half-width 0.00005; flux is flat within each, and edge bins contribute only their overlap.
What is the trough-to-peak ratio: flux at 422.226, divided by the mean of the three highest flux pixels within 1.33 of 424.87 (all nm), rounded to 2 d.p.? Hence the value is 0.88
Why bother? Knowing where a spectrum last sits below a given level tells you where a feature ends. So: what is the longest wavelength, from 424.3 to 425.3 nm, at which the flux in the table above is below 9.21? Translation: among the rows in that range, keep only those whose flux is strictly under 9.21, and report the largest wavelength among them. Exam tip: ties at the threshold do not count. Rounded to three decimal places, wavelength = 425.055 nm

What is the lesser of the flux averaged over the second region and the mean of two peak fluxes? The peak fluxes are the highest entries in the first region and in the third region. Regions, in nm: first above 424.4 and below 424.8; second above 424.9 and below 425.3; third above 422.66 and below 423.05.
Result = 9.35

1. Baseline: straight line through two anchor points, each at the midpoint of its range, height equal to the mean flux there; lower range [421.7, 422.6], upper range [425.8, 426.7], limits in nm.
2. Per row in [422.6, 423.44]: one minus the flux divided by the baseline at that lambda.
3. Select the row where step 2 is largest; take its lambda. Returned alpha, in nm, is 422.615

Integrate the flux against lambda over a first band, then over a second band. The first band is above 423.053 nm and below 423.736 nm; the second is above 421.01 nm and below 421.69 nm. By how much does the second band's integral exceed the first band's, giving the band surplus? 0.11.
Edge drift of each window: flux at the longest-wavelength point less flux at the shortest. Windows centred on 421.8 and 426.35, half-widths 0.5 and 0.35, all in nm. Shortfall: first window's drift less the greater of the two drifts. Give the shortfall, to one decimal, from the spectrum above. -3.6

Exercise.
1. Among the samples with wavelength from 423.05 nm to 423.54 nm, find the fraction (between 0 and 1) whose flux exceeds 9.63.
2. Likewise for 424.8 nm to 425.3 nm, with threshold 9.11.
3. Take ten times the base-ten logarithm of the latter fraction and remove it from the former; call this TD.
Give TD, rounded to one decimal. 4.2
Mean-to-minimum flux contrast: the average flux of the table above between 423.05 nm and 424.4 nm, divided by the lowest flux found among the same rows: 1.11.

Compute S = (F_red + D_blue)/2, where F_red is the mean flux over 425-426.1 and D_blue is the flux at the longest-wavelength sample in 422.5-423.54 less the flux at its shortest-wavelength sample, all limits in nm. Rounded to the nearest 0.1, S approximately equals 5.5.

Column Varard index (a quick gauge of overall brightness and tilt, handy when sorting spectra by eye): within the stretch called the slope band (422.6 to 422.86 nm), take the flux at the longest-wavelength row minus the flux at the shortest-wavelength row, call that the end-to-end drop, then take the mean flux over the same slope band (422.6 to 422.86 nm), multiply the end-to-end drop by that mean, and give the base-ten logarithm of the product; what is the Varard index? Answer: 1.2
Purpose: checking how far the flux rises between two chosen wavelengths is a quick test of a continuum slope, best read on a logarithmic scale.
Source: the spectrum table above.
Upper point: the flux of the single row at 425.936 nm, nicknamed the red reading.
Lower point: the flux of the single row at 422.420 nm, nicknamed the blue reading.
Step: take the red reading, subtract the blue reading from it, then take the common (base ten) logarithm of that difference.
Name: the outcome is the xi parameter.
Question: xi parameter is -0.7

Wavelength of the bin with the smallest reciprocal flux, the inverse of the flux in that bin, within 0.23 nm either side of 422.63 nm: 422.809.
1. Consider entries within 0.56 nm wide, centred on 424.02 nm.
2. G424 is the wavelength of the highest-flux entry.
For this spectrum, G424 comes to 424.175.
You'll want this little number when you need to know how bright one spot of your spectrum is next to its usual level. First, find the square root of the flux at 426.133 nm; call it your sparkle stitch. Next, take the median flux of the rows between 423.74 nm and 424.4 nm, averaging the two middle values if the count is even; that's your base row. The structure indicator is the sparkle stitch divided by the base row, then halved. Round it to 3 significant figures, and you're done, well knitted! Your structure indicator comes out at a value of 0.158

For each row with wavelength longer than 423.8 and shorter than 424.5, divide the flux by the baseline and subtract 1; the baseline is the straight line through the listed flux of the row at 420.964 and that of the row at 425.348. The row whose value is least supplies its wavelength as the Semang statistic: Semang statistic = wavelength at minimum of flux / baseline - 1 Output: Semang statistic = 423.882 nm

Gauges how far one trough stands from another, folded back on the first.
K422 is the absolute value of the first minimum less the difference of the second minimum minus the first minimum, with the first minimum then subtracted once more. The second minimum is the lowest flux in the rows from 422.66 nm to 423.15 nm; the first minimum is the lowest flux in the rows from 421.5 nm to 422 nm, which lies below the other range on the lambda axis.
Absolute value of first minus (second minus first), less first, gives 1.9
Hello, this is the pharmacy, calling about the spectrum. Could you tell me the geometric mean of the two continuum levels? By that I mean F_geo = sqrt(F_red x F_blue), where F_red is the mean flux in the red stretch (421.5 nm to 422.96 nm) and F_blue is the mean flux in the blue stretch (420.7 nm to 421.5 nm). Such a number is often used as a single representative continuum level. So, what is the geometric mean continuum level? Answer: 9.2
